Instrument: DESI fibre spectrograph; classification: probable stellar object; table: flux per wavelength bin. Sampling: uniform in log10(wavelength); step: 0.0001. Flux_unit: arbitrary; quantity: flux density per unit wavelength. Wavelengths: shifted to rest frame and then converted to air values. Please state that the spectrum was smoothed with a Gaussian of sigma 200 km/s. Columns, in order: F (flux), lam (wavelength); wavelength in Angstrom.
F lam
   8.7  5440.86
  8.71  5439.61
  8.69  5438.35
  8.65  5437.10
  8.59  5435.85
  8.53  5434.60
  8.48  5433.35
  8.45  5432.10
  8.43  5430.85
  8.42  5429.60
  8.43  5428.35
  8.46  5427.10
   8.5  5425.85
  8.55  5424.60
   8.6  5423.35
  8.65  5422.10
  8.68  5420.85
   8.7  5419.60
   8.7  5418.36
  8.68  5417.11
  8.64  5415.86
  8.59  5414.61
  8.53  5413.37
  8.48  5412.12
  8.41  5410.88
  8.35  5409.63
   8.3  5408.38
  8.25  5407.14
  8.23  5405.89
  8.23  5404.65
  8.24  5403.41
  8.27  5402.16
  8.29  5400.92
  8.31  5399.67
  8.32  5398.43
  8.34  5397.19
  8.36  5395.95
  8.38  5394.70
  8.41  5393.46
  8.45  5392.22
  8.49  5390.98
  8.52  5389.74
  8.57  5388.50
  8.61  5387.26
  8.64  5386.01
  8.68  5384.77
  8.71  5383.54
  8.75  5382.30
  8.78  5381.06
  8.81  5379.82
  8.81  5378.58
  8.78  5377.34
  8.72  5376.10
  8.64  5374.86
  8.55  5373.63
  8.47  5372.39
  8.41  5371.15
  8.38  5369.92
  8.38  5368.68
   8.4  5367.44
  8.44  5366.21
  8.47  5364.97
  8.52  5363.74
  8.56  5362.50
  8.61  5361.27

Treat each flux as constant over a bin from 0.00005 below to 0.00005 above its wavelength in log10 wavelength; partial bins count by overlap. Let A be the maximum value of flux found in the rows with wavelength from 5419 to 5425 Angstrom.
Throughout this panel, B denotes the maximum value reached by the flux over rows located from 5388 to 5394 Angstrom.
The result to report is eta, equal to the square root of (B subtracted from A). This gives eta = 0.36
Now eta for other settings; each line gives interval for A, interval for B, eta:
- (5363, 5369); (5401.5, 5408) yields 0.50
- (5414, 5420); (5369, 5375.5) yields 0.24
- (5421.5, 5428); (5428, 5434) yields 0.41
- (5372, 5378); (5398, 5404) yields 0.68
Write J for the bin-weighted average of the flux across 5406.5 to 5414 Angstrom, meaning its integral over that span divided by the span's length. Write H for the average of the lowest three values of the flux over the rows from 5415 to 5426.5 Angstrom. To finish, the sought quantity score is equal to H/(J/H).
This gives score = 8.7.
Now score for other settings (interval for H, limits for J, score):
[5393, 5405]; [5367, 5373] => 8.1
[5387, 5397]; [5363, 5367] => 8.3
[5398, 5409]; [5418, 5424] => 7.8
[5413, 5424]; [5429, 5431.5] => 8.7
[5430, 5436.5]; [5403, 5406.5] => 8.7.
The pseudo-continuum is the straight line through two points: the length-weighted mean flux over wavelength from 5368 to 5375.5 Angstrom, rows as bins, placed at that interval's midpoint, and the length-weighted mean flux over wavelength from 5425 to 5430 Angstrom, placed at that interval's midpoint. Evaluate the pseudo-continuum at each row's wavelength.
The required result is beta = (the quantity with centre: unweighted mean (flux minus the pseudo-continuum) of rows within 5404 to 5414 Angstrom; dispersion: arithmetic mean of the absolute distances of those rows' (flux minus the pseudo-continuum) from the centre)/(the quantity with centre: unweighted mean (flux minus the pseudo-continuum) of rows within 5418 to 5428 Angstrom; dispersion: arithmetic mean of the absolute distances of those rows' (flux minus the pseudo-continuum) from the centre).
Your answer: 1.2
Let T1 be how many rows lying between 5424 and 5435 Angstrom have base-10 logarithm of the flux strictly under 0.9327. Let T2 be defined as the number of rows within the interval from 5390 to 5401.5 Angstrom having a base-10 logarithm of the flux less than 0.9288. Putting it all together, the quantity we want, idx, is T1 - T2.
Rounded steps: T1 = 9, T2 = 8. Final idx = 1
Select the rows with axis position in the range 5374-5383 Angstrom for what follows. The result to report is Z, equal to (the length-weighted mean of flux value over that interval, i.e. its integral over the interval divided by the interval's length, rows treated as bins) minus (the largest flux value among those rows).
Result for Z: -0.06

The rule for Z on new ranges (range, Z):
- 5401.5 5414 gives -0.20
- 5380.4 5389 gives -0.10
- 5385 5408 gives -0.25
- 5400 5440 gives -0.22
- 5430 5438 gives -0.12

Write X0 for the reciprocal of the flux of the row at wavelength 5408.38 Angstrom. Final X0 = 0.120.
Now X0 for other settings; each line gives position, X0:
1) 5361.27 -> 0.116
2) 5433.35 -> 0.118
